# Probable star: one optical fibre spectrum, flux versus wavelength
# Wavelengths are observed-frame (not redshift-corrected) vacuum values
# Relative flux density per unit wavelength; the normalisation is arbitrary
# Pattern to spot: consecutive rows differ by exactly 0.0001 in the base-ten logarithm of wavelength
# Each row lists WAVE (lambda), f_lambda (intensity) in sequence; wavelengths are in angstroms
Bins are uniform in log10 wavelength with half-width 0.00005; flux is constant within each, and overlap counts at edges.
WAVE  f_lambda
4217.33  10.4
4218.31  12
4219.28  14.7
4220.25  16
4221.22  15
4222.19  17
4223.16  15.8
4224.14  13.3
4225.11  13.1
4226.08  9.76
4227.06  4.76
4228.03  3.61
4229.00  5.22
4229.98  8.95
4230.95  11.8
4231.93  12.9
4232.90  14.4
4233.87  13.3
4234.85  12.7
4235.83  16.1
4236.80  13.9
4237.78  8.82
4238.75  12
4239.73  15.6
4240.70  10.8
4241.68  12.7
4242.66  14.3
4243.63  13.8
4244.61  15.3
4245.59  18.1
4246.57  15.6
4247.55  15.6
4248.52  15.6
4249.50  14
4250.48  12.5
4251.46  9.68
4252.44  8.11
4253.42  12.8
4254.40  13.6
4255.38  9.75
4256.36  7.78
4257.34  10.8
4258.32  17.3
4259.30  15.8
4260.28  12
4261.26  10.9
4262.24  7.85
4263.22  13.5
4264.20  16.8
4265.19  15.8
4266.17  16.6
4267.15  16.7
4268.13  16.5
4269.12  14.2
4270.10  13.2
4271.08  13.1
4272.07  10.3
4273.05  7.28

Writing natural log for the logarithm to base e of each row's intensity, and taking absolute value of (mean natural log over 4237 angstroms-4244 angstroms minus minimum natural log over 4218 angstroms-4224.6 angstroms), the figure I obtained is 0.0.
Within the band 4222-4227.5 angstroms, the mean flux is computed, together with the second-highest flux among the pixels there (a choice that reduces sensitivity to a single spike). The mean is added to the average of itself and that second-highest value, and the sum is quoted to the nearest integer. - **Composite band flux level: 26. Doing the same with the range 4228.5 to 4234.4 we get 23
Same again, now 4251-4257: 22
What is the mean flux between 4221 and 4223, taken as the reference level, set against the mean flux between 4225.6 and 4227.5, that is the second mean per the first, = 0.45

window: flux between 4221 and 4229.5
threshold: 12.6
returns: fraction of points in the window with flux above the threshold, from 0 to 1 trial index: 0.56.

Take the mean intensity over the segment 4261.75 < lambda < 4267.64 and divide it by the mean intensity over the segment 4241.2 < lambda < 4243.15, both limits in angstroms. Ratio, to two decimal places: 1.08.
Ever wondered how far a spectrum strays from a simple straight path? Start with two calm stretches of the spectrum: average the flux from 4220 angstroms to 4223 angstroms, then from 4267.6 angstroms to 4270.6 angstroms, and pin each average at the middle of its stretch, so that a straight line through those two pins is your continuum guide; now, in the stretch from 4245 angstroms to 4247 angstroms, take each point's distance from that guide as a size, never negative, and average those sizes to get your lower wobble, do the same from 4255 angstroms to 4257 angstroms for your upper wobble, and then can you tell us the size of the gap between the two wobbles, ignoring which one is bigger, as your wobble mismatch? 4.7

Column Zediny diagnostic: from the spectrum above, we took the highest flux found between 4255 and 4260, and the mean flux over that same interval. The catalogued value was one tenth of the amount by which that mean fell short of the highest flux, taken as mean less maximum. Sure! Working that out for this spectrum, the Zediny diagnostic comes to -0.50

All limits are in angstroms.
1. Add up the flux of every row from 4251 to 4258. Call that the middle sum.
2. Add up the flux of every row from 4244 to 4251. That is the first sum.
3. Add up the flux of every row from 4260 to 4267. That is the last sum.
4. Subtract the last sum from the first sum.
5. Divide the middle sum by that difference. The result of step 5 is 5.5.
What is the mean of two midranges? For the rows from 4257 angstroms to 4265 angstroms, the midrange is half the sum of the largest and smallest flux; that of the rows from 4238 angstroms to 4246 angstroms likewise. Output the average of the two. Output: 13.5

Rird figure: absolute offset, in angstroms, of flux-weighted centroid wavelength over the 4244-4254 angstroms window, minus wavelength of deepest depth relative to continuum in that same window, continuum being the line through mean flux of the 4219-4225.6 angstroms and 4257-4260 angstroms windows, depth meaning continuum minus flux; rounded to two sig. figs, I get 3.9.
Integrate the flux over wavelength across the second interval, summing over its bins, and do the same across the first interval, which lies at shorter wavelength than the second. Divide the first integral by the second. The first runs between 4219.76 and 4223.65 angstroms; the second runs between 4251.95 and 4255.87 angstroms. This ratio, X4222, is 1.43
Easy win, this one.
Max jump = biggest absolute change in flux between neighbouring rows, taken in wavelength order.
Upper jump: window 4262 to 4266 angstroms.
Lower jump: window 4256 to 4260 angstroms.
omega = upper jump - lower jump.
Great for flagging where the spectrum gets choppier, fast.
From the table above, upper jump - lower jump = -0.85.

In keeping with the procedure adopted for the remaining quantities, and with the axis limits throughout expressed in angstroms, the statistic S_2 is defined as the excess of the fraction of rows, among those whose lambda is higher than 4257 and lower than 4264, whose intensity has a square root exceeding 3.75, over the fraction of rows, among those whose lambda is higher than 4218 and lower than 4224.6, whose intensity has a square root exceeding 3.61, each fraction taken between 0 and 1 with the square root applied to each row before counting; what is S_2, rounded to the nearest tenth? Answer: -0.6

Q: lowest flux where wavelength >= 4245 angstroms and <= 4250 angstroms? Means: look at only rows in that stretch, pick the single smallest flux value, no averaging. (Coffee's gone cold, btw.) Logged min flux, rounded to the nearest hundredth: 14.00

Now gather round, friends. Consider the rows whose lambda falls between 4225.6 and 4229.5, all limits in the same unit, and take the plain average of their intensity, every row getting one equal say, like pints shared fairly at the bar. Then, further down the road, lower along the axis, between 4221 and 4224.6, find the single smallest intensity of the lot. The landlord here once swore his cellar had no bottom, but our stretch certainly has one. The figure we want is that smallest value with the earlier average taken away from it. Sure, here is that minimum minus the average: 7.5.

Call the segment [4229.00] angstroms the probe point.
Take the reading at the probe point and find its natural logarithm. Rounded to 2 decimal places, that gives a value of 1.65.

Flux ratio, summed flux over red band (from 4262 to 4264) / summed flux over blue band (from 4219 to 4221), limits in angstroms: 0.70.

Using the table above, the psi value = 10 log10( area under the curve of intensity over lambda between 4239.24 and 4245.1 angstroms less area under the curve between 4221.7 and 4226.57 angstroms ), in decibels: 11.3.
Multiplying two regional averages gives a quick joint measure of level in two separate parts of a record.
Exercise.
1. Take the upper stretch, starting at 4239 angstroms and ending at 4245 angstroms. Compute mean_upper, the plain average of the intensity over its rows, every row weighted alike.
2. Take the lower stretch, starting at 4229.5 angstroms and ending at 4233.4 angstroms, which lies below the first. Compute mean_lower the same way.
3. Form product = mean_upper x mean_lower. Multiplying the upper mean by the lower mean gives 165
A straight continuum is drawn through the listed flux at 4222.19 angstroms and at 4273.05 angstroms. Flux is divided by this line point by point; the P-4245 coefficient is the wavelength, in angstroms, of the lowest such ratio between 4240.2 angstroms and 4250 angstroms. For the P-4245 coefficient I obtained 4240.70 angstroms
